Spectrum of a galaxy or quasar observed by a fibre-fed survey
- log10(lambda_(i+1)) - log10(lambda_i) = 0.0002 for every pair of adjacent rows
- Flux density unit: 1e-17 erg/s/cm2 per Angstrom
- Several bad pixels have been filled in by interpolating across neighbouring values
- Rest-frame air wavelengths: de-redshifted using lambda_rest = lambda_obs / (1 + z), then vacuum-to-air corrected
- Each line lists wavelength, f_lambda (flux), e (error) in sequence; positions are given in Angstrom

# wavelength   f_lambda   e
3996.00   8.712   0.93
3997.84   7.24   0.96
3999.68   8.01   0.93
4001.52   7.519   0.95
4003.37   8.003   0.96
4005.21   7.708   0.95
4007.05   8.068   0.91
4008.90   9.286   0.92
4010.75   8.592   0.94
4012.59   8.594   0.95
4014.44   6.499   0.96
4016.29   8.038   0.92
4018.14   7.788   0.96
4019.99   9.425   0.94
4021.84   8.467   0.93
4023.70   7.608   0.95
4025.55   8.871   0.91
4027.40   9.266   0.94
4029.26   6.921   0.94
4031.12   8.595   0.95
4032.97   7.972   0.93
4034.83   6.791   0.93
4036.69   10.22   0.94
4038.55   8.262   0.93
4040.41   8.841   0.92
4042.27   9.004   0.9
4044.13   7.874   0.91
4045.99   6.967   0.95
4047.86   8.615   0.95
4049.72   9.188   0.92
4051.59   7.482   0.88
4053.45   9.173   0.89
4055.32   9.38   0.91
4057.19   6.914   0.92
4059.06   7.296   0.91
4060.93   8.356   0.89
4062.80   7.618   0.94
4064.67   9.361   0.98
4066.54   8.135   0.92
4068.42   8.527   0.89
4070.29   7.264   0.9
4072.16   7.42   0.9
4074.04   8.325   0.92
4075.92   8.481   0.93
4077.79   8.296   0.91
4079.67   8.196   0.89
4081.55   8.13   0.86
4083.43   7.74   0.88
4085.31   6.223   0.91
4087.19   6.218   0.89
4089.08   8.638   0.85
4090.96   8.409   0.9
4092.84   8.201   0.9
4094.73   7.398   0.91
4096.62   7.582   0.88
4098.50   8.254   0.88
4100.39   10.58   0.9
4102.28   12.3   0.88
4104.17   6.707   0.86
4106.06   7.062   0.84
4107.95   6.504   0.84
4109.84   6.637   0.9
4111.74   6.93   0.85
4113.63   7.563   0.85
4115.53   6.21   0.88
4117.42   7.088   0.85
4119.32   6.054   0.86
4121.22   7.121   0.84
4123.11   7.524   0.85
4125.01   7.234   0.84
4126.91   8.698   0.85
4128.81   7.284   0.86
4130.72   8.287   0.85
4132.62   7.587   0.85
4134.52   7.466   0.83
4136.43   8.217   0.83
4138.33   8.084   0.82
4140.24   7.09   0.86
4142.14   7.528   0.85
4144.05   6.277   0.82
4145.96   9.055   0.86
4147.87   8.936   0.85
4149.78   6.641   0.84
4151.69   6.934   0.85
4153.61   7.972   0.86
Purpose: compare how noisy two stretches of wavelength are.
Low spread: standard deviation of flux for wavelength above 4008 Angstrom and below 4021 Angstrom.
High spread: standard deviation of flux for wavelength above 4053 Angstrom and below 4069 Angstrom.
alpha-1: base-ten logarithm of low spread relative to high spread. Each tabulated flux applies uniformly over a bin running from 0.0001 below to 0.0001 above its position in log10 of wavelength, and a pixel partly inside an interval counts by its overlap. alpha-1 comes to 0.04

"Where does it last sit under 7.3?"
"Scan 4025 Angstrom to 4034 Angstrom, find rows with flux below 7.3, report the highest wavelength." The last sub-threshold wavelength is 4029.26 Angstrom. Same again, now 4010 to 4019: 4014.44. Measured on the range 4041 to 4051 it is 4045.99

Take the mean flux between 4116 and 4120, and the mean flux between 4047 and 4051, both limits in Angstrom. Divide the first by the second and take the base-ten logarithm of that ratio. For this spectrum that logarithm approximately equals -0.13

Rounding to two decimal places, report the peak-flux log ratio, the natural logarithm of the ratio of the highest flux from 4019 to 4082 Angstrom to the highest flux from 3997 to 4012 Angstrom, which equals 0.10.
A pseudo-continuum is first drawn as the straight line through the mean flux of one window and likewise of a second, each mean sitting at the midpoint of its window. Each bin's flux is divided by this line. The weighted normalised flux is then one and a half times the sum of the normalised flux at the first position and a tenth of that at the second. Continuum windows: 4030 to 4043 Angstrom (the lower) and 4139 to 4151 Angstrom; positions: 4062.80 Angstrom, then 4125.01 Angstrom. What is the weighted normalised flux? 1.52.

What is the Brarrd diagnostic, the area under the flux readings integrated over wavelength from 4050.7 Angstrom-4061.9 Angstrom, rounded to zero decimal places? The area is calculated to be 91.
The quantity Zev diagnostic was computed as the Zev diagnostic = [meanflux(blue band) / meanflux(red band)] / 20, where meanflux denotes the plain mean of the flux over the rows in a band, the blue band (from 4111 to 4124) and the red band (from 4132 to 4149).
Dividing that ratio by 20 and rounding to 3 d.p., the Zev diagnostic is 0.044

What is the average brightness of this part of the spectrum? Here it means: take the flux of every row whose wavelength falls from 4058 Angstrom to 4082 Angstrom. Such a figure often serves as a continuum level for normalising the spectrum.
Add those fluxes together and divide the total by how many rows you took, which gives 8.1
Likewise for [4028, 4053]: 8.2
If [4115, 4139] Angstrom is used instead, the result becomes 7.5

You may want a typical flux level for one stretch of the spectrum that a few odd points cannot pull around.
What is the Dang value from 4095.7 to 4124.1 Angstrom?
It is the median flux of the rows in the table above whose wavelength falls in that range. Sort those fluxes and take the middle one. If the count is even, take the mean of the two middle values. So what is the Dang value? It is 7.1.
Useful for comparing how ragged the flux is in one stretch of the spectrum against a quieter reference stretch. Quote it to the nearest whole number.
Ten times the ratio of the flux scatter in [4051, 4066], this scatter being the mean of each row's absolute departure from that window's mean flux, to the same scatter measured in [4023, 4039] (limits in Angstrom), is 10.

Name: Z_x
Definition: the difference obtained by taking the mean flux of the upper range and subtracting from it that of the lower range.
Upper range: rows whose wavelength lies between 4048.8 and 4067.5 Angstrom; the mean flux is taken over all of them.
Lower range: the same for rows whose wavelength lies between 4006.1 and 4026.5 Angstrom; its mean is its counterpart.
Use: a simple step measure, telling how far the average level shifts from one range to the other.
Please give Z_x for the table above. 0.0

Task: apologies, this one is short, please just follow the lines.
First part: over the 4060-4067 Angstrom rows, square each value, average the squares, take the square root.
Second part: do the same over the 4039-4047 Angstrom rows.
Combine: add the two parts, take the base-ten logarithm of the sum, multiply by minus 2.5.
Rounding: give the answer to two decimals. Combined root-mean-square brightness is -3.05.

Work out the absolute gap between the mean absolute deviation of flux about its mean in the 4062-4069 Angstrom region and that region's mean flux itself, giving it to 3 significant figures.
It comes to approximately 7.88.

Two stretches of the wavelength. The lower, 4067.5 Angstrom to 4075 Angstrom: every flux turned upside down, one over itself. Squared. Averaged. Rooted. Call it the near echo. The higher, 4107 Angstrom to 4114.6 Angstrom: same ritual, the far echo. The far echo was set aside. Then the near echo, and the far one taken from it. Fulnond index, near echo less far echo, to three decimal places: -0.018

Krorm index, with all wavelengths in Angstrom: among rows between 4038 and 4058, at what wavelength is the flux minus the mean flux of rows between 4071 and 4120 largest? 4055.32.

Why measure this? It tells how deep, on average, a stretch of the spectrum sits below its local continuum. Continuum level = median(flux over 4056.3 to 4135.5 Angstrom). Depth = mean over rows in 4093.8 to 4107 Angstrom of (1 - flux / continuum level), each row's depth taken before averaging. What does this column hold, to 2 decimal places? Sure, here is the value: -0.13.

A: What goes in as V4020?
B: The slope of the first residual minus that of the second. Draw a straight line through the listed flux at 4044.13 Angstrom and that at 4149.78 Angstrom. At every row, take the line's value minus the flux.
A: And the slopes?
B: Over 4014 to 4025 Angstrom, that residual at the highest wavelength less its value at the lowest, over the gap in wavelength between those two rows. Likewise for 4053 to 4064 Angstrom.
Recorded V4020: -0.3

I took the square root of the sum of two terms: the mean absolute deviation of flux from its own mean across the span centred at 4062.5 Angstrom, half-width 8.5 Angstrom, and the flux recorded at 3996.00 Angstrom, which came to 3.07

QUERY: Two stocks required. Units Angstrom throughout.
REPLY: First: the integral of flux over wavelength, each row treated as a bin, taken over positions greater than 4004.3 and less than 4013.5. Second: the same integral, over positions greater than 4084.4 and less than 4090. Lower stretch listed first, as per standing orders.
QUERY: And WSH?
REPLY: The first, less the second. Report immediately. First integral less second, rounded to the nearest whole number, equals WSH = 38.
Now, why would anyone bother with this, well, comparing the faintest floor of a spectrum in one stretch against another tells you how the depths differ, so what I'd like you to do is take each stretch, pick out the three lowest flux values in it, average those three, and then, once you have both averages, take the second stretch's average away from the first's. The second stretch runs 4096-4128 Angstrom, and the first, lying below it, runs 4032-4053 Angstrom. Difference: 0.82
